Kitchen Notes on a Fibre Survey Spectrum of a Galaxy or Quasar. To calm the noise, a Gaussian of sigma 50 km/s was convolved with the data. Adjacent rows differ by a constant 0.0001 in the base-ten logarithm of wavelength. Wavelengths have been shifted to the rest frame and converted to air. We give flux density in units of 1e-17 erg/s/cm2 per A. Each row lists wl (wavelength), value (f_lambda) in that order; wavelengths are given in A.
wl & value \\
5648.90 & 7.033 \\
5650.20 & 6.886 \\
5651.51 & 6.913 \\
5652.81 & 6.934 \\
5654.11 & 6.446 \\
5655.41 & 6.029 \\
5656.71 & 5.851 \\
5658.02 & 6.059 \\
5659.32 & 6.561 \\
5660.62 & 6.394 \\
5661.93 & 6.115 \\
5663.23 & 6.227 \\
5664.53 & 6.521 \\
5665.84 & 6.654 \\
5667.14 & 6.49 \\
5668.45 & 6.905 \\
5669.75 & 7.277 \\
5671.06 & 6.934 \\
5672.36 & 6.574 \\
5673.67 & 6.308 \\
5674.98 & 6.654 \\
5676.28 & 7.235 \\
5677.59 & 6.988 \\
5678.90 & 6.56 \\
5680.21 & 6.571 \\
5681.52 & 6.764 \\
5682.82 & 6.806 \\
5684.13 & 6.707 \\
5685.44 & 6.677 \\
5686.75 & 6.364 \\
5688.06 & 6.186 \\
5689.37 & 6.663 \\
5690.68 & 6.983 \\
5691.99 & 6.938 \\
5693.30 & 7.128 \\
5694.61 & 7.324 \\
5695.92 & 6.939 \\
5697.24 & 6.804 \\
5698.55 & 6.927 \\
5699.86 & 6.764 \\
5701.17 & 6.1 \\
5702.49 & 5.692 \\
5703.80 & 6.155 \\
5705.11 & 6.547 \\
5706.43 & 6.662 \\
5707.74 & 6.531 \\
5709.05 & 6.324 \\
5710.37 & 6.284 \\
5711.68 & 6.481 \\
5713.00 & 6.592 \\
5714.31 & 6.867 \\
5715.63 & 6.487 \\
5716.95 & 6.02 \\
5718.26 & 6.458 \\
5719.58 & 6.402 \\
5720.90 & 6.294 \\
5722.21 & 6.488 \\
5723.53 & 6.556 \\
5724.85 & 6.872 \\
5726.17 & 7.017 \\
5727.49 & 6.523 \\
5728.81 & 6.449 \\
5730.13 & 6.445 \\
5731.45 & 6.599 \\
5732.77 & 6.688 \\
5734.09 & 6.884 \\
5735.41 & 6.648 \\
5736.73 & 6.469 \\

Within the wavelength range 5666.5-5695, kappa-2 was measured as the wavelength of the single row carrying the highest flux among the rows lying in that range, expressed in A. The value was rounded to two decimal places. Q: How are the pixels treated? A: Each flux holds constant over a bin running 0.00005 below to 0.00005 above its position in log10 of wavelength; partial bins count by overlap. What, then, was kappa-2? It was 5694.61 A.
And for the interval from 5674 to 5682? 5676.28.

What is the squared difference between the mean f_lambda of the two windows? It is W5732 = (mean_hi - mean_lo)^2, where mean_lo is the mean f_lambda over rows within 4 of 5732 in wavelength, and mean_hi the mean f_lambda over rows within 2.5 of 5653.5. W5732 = 0.001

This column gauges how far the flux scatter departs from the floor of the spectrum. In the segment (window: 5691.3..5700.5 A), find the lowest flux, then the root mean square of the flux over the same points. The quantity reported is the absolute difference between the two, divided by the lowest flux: 0.032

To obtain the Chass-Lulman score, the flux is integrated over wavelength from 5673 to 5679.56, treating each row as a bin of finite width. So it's 44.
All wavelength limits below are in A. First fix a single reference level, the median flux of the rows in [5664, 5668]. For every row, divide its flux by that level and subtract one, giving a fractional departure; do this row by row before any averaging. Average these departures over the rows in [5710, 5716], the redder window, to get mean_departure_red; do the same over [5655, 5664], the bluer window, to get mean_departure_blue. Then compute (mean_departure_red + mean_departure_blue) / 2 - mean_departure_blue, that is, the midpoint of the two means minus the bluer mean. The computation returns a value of 0.03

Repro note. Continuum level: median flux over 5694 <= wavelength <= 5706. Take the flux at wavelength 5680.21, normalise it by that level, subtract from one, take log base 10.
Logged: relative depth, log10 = -1.54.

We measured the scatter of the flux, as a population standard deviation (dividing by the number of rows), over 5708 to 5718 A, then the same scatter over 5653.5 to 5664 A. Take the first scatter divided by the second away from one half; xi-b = -0.6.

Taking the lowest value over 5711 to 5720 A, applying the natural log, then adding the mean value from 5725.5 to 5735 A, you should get 8.45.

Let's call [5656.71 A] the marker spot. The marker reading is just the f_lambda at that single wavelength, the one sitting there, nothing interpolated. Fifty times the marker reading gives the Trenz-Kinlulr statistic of 293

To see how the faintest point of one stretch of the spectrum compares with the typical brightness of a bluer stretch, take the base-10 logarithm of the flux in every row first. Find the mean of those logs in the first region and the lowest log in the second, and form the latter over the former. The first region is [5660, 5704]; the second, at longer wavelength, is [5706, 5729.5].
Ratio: 0.95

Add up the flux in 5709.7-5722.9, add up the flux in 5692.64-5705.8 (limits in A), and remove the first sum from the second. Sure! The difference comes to 2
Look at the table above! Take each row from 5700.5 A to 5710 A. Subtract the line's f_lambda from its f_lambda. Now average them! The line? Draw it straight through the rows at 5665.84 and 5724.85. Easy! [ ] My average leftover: -0.51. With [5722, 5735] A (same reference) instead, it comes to -0.23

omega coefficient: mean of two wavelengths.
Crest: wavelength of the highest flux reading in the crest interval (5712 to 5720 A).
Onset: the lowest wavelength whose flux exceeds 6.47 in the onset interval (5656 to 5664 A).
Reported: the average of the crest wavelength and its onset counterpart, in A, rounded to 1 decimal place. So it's 5686.8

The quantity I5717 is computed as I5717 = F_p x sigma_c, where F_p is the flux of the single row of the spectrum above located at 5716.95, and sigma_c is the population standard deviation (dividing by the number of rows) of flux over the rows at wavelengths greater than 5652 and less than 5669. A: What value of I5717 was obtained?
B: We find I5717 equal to 1.9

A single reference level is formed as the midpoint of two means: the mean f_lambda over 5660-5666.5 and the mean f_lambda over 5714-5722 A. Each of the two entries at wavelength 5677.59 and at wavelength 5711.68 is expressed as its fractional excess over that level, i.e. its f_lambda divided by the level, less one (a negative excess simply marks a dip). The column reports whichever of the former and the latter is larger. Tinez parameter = 0.09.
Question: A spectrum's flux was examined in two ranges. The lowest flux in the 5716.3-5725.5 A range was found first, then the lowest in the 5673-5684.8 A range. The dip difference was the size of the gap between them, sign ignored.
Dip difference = 0.29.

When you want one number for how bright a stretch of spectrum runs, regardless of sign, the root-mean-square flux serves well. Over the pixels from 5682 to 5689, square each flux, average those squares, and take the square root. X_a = 6.55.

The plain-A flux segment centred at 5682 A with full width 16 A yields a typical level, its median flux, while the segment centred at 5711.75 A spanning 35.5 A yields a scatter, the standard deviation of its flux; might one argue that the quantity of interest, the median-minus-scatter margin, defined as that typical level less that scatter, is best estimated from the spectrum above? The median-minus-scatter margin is 6.33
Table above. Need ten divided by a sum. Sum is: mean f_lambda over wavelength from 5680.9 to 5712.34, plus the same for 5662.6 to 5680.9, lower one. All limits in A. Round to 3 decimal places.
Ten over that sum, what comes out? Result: 0.751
